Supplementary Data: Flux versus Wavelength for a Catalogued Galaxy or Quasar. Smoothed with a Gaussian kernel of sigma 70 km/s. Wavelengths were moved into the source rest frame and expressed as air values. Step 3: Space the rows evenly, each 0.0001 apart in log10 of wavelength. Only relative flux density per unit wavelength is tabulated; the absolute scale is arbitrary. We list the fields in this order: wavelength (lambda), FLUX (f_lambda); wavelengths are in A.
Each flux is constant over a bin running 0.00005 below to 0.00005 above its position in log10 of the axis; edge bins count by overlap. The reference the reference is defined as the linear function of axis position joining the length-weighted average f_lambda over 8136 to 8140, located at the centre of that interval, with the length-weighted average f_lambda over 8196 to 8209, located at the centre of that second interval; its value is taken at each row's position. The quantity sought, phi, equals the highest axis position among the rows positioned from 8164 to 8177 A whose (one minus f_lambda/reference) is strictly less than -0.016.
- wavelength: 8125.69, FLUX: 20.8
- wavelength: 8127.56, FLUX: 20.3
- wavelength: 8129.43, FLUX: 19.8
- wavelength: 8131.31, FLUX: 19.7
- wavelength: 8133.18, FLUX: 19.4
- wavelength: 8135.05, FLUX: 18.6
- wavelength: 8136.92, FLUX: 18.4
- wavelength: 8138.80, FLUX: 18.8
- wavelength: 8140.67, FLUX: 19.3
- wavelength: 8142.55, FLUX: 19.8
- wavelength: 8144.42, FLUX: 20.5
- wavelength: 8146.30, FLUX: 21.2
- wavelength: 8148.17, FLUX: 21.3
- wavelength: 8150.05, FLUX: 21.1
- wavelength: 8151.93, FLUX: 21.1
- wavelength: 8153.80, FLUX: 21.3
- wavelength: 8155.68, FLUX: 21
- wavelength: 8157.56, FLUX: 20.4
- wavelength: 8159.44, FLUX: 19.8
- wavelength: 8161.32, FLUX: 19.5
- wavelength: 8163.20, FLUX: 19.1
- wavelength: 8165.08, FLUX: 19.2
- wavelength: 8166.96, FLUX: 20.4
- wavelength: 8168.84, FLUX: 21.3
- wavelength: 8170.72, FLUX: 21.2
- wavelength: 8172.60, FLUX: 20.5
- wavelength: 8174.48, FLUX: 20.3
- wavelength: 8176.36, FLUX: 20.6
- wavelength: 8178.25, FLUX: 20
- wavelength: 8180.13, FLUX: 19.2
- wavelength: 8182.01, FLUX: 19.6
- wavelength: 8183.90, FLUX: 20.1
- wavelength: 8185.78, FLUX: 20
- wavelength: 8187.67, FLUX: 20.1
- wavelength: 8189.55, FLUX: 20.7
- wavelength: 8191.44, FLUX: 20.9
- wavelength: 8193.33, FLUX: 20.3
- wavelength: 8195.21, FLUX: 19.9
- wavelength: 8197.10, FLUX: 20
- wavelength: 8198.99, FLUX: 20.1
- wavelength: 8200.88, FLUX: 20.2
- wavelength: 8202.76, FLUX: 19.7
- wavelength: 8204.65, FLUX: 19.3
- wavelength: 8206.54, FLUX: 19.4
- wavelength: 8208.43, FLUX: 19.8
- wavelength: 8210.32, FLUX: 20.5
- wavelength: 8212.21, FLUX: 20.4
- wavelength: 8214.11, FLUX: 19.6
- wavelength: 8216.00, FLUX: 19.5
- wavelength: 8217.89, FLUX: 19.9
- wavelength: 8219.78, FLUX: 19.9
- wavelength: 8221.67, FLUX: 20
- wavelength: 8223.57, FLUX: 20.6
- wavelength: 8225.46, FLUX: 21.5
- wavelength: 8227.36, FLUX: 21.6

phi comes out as 8176.36 A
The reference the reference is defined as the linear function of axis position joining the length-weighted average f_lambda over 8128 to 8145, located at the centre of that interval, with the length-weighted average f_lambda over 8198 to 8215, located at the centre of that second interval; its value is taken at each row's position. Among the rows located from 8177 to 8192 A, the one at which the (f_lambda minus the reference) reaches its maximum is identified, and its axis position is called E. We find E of 8191.44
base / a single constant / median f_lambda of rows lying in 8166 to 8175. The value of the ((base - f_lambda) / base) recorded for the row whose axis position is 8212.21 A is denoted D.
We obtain 0.00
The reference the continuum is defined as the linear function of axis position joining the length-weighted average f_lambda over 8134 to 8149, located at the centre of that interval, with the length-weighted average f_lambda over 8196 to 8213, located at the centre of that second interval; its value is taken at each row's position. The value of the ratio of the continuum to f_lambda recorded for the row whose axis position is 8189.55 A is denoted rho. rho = 0.96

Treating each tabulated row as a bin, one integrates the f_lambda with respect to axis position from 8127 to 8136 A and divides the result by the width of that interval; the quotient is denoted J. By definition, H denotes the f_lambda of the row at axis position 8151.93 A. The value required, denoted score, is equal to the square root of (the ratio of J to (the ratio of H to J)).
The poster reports 4.25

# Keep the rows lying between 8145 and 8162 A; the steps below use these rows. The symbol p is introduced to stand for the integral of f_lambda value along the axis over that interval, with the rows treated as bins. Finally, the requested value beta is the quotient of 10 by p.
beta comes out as 0.028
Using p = 353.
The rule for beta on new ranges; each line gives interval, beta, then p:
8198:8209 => 0.046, 217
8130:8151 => 0.024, 416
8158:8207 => 0.010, 983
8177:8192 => 0.033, 301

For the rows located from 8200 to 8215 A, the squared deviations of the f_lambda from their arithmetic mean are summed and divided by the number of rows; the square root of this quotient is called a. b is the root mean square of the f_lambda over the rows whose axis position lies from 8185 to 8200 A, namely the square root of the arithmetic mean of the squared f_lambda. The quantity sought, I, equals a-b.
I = -19.8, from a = 0.42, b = 20.3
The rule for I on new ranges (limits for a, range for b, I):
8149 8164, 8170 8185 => -19.4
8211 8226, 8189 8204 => -19.6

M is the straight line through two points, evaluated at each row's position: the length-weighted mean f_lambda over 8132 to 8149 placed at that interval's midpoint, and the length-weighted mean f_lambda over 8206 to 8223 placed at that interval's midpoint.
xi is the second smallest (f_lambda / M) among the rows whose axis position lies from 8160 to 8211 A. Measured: 0.97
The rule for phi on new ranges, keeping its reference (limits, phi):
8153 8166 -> 8161.32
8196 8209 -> 8200.88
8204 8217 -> 8212.21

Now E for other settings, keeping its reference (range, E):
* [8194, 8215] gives 8210.32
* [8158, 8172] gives 8168.84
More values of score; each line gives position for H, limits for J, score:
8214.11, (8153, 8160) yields 4.66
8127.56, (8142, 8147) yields 4.56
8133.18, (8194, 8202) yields 4.56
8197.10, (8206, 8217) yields 4.44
